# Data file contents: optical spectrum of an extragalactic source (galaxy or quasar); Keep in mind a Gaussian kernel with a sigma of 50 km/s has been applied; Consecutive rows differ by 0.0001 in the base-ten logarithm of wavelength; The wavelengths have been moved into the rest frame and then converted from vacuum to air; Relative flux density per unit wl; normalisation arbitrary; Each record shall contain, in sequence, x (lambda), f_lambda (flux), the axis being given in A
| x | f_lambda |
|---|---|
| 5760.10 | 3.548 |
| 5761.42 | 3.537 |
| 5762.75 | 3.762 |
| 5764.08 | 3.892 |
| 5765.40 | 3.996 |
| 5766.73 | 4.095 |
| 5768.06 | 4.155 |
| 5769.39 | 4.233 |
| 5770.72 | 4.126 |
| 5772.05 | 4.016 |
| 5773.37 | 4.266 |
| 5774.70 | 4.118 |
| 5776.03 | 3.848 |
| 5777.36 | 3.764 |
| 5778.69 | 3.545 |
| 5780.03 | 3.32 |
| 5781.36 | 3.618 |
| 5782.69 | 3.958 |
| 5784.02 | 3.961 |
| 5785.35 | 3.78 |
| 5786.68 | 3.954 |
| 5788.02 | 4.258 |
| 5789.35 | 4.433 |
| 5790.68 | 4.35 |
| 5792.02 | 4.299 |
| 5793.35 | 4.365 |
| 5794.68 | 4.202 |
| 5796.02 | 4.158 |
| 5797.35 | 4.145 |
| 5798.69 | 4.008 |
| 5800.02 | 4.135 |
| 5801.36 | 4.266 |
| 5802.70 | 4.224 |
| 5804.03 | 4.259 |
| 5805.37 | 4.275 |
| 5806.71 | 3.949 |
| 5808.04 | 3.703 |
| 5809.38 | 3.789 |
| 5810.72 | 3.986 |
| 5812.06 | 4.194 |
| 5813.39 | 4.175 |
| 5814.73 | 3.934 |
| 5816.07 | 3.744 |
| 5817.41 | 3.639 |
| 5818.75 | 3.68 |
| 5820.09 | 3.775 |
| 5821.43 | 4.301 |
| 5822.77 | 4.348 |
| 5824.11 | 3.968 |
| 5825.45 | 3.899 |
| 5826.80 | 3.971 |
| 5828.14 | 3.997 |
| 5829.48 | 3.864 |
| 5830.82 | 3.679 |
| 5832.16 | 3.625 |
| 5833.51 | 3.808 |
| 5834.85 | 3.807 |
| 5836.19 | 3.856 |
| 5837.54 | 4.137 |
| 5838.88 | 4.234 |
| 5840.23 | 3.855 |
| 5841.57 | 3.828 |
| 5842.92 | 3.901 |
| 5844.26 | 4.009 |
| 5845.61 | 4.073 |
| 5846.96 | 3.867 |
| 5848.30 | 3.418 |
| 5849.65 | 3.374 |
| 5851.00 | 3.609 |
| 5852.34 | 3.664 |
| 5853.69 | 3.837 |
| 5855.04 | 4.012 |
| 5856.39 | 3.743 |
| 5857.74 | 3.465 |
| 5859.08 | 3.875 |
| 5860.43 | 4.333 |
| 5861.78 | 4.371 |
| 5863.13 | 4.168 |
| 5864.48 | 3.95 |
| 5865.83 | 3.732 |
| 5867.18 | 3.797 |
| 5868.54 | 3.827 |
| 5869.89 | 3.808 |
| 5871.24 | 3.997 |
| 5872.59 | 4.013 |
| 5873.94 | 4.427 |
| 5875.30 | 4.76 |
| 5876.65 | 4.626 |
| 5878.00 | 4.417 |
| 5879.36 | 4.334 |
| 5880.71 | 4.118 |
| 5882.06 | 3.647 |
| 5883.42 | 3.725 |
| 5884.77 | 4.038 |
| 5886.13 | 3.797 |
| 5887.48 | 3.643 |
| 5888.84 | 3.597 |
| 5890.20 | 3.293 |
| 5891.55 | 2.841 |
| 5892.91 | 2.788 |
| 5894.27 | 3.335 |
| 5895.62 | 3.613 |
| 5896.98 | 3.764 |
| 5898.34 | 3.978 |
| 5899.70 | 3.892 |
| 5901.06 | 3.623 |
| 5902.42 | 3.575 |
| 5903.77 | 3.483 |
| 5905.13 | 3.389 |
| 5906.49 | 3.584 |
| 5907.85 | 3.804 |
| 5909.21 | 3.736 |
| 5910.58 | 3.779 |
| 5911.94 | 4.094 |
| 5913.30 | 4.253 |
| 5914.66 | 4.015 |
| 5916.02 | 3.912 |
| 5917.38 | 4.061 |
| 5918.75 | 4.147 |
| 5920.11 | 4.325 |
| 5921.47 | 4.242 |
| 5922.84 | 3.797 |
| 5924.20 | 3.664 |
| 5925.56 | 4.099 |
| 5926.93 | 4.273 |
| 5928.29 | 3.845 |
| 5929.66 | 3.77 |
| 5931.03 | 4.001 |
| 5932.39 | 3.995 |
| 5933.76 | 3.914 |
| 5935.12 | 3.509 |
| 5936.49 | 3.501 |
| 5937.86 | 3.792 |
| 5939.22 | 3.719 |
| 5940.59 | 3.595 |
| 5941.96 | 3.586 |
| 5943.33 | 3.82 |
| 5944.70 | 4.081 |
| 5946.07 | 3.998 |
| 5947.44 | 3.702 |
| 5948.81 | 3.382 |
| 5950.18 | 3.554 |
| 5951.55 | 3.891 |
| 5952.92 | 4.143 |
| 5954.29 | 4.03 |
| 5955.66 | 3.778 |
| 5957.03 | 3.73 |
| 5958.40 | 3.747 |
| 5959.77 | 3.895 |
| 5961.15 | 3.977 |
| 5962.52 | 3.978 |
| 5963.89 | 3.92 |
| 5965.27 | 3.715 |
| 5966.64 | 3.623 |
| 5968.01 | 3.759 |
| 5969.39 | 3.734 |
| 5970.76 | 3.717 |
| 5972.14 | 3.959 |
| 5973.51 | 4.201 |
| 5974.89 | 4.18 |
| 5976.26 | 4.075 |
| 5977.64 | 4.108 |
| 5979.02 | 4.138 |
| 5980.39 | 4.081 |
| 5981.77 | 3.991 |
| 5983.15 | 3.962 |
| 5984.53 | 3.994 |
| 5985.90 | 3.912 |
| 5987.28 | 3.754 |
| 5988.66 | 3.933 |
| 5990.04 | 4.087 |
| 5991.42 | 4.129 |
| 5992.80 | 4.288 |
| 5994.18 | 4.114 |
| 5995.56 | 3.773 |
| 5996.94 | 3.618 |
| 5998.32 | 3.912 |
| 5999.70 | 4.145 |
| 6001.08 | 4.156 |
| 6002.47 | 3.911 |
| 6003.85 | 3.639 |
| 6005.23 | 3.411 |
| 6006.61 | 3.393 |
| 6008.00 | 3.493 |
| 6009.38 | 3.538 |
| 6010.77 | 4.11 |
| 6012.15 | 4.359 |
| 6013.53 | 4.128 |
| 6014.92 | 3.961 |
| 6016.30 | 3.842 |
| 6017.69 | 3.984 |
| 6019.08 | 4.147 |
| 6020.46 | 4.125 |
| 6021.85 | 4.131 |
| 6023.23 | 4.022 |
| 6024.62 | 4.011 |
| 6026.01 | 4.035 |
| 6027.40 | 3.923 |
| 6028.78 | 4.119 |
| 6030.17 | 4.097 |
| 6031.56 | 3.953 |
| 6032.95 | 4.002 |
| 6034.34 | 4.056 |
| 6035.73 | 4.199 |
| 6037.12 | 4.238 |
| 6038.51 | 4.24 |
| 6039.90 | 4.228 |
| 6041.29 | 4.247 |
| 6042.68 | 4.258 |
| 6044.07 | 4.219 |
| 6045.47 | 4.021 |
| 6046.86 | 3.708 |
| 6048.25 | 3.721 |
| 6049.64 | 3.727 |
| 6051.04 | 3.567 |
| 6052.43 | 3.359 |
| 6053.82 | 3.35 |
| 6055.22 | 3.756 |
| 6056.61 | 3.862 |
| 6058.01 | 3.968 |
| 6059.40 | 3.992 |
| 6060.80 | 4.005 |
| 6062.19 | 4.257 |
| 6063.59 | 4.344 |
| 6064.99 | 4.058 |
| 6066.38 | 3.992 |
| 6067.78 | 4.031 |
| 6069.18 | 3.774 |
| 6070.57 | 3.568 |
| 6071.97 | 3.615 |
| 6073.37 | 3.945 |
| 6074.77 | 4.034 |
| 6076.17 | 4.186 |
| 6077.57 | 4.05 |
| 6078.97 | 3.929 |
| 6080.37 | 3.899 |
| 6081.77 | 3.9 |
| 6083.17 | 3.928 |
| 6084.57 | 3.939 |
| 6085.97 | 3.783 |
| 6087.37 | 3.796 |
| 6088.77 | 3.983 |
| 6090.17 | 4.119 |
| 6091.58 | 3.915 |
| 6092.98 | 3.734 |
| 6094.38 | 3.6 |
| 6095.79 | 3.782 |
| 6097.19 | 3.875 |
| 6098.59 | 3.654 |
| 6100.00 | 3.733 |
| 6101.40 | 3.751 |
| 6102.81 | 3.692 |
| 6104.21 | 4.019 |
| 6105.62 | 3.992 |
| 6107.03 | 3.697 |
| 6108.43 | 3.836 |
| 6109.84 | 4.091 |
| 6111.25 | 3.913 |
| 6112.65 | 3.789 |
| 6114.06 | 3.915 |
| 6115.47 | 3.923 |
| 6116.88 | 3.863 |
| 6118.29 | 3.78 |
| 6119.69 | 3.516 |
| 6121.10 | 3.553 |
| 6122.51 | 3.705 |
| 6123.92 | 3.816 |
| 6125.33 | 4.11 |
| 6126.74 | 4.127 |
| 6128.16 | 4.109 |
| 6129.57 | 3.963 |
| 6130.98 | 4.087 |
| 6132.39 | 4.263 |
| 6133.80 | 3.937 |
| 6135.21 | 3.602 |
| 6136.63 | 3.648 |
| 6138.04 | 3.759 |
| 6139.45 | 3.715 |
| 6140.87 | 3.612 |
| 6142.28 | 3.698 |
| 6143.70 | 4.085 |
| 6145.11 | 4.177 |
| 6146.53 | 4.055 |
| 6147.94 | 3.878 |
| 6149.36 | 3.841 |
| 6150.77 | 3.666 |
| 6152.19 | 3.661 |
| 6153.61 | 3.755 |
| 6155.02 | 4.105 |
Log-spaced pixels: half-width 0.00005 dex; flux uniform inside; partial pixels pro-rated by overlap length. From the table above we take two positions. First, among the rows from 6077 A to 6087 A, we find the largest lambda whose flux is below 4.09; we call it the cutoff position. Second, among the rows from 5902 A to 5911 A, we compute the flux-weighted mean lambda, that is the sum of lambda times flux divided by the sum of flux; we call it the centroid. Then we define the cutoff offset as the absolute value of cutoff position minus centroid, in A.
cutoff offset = 179.4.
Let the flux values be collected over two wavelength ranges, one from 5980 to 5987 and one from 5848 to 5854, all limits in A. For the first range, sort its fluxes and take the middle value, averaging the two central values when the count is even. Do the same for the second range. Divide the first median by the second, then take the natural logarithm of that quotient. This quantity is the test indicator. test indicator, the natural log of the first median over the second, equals 0.10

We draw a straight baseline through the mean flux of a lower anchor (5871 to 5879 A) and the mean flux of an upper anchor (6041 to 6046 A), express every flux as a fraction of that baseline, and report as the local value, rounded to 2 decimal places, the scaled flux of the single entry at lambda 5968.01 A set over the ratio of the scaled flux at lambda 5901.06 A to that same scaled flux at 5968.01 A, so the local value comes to 0.93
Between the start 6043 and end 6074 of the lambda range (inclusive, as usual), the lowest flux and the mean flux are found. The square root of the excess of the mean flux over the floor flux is 0.71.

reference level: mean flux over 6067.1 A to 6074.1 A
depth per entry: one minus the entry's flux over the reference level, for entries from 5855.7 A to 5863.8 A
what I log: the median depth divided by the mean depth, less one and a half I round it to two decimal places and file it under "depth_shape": -0.36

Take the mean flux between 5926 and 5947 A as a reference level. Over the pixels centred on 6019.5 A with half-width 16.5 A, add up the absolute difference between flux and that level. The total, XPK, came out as 6.2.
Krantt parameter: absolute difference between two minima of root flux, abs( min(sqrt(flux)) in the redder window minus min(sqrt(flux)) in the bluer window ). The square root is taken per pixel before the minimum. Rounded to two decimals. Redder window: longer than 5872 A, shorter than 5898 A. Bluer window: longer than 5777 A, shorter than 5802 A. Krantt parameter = 0.15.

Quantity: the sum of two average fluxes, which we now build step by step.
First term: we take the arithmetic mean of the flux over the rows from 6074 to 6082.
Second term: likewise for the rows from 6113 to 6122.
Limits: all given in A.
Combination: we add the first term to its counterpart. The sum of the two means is 7.76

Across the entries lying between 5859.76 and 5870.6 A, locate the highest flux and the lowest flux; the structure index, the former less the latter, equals 0.64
